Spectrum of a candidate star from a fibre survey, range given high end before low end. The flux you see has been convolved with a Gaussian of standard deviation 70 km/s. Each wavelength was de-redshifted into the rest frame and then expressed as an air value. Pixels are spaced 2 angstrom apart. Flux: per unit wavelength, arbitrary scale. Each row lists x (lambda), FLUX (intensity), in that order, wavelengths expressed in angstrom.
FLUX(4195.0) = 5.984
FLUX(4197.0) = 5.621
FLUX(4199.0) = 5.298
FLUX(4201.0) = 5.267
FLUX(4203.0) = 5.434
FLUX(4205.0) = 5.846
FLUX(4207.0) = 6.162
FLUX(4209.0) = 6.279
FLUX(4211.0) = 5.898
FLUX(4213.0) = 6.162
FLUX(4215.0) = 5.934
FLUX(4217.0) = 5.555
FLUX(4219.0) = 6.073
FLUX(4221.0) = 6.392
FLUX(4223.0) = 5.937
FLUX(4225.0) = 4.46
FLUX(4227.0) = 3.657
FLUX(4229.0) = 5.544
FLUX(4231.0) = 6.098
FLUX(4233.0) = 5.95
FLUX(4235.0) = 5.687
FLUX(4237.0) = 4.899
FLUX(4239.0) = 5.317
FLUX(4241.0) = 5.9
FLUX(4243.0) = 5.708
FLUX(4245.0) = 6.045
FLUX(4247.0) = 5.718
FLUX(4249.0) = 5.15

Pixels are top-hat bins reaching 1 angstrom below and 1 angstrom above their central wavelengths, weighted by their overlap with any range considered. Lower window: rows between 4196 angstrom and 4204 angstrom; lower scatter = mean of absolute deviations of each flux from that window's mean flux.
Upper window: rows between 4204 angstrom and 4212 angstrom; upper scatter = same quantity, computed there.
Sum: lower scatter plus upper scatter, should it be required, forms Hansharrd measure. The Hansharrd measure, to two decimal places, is 0.30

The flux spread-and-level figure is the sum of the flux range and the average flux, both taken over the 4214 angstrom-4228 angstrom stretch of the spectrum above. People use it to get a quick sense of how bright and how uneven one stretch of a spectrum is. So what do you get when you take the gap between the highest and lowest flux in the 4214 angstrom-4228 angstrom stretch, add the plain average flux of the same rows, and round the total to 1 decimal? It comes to 8.2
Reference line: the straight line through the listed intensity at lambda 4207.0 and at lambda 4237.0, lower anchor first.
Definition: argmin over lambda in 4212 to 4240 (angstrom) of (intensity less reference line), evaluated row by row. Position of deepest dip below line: 4227.0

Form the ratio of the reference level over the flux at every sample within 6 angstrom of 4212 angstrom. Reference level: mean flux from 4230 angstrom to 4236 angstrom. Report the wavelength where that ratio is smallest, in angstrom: 4209.0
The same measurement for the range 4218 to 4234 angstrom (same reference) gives 4221.0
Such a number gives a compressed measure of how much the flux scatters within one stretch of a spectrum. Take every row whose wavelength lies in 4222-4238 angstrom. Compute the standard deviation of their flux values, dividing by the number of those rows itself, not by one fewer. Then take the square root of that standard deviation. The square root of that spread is 0.90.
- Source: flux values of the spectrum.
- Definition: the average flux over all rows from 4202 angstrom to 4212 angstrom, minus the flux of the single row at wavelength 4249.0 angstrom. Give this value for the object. 0.77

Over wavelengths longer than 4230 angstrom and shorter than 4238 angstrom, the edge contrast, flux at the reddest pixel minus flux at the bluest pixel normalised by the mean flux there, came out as -0.21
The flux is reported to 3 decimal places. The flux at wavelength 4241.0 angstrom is 5.900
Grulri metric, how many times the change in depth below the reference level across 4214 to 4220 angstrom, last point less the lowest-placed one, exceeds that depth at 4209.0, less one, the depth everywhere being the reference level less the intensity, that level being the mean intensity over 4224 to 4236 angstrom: -0.9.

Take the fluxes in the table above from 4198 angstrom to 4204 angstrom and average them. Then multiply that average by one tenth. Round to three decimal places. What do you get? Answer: 0.533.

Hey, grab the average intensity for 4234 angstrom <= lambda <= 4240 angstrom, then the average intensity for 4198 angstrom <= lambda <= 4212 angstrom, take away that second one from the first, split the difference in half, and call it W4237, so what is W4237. -0.22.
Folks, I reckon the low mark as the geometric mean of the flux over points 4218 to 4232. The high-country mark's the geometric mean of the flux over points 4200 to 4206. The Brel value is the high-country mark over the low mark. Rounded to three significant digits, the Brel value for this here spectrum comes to 1.03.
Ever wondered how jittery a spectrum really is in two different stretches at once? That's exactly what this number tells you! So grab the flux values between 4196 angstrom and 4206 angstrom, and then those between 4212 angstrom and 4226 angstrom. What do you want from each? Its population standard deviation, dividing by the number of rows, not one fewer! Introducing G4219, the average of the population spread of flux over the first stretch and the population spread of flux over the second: 0.40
